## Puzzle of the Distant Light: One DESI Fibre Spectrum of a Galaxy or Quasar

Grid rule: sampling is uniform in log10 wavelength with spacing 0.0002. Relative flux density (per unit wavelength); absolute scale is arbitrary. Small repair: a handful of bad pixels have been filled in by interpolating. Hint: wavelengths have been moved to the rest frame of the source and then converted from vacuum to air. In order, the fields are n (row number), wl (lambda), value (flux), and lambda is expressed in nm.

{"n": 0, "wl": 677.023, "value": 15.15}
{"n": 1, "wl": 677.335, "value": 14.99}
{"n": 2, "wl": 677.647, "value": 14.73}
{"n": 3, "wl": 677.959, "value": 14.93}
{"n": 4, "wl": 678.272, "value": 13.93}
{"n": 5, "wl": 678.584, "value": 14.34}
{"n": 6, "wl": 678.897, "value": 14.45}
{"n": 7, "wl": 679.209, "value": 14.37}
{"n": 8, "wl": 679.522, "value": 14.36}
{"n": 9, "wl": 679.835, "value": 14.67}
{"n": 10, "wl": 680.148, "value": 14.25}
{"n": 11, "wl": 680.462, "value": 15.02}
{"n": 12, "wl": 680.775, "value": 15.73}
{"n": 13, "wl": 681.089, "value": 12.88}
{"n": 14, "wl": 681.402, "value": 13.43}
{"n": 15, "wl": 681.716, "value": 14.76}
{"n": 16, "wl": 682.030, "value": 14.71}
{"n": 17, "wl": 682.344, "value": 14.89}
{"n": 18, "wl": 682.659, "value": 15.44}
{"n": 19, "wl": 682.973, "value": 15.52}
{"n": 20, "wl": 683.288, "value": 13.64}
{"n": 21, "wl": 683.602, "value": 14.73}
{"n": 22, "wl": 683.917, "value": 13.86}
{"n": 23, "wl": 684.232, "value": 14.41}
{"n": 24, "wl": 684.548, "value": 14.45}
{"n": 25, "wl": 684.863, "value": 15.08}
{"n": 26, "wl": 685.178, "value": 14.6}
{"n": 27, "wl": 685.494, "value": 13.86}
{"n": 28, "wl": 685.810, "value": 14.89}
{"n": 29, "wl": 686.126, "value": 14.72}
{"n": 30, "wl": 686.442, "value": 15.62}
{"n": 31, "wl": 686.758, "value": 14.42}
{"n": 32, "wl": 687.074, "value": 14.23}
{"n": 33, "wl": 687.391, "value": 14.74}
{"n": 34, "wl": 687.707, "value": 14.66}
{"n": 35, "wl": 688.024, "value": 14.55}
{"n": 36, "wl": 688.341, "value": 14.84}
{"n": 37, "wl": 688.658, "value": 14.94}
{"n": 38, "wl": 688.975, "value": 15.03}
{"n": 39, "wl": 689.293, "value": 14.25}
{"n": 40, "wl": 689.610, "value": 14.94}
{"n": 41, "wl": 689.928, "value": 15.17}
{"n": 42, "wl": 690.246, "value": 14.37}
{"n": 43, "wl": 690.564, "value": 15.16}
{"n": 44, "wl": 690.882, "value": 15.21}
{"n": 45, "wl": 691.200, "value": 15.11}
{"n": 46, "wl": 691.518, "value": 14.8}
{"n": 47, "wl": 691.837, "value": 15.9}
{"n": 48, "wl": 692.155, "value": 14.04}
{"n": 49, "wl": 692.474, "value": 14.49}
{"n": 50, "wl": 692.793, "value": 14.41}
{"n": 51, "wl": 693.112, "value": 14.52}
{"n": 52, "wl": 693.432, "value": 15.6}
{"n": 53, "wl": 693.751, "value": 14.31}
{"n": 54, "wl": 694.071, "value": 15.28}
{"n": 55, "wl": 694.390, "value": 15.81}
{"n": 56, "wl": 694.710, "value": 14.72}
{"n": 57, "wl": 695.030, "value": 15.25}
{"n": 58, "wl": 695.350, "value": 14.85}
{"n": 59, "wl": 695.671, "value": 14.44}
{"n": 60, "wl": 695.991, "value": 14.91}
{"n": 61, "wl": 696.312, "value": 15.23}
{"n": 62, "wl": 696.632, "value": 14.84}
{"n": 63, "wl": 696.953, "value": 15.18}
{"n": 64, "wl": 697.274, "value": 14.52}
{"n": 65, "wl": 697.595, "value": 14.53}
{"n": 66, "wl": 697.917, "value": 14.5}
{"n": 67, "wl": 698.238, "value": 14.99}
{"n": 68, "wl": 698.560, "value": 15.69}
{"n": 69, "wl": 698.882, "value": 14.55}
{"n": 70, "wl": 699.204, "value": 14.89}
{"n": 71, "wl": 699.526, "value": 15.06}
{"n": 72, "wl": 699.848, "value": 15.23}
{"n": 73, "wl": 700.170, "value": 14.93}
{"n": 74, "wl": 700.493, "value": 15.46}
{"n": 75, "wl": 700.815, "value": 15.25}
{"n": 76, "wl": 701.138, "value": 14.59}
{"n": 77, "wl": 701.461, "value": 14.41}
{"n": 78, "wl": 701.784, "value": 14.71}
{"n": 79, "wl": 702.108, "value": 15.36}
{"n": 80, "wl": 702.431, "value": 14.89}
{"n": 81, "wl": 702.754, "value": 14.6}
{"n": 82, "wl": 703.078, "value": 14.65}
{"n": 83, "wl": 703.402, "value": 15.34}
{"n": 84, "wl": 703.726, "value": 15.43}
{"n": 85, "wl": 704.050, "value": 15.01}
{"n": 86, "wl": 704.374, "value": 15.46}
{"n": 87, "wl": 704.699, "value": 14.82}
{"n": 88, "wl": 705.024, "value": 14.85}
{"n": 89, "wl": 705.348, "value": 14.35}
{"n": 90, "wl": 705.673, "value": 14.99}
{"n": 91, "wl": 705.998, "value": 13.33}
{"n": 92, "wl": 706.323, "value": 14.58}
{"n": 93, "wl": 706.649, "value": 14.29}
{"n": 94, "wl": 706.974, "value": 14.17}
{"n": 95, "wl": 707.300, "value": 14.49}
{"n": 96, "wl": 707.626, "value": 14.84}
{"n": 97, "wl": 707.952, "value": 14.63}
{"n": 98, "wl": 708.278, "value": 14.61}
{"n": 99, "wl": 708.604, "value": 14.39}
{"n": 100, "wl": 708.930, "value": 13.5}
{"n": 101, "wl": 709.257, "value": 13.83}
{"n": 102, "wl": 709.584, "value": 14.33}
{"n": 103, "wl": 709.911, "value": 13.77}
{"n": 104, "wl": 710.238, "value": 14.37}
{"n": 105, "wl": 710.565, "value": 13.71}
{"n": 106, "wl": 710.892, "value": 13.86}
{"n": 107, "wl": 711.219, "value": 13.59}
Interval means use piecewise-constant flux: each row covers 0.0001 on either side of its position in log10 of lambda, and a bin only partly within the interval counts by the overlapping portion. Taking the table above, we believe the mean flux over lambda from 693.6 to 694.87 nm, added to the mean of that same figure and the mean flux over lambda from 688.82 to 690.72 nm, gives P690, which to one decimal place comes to 30.0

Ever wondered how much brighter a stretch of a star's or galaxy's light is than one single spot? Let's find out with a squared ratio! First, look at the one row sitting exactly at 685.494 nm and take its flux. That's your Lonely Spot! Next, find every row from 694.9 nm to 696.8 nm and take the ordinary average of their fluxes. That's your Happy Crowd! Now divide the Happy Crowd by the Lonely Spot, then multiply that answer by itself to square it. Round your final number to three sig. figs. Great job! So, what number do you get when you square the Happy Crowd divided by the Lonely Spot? 1.16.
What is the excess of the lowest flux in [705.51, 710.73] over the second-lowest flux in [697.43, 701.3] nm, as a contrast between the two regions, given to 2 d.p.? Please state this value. -1.20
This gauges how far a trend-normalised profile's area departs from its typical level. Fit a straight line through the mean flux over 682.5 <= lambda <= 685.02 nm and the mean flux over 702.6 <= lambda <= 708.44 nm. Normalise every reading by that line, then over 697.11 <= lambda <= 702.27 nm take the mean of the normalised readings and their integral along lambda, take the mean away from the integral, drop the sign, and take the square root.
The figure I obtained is 2.06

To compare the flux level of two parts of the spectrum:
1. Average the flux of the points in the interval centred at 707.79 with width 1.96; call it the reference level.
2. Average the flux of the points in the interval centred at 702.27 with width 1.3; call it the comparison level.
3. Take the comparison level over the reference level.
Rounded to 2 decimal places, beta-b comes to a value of 1.03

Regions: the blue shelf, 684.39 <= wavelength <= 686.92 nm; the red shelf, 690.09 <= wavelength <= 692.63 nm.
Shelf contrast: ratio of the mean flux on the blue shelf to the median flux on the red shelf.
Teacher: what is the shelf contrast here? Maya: 0.98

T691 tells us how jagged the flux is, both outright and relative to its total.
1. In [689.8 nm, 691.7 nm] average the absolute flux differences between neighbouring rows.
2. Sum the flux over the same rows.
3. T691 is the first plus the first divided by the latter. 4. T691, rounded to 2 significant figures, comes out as 0.41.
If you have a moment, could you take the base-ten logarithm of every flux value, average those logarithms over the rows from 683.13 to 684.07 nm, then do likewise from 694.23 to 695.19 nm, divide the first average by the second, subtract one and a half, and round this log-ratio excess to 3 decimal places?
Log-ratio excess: -0.530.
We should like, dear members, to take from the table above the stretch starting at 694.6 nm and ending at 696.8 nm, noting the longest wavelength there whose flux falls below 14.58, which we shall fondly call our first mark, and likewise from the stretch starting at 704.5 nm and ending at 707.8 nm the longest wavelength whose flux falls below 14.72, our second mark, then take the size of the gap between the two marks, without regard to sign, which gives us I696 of 11.63 nm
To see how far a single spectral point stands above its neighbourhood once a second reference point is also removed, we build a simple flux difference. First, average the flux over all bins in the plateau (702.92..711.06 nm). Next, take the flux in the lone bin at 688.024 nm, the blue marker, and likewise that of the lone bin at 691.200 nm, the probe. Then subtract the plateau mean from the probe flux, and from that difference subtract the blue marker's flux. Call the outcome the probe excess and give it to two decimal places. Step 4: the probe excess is -13.90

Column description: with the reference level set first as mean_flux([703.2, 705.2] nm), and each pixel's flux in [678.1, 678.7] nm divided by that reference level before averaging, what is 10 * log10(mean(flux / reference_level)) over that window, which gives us -0.30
